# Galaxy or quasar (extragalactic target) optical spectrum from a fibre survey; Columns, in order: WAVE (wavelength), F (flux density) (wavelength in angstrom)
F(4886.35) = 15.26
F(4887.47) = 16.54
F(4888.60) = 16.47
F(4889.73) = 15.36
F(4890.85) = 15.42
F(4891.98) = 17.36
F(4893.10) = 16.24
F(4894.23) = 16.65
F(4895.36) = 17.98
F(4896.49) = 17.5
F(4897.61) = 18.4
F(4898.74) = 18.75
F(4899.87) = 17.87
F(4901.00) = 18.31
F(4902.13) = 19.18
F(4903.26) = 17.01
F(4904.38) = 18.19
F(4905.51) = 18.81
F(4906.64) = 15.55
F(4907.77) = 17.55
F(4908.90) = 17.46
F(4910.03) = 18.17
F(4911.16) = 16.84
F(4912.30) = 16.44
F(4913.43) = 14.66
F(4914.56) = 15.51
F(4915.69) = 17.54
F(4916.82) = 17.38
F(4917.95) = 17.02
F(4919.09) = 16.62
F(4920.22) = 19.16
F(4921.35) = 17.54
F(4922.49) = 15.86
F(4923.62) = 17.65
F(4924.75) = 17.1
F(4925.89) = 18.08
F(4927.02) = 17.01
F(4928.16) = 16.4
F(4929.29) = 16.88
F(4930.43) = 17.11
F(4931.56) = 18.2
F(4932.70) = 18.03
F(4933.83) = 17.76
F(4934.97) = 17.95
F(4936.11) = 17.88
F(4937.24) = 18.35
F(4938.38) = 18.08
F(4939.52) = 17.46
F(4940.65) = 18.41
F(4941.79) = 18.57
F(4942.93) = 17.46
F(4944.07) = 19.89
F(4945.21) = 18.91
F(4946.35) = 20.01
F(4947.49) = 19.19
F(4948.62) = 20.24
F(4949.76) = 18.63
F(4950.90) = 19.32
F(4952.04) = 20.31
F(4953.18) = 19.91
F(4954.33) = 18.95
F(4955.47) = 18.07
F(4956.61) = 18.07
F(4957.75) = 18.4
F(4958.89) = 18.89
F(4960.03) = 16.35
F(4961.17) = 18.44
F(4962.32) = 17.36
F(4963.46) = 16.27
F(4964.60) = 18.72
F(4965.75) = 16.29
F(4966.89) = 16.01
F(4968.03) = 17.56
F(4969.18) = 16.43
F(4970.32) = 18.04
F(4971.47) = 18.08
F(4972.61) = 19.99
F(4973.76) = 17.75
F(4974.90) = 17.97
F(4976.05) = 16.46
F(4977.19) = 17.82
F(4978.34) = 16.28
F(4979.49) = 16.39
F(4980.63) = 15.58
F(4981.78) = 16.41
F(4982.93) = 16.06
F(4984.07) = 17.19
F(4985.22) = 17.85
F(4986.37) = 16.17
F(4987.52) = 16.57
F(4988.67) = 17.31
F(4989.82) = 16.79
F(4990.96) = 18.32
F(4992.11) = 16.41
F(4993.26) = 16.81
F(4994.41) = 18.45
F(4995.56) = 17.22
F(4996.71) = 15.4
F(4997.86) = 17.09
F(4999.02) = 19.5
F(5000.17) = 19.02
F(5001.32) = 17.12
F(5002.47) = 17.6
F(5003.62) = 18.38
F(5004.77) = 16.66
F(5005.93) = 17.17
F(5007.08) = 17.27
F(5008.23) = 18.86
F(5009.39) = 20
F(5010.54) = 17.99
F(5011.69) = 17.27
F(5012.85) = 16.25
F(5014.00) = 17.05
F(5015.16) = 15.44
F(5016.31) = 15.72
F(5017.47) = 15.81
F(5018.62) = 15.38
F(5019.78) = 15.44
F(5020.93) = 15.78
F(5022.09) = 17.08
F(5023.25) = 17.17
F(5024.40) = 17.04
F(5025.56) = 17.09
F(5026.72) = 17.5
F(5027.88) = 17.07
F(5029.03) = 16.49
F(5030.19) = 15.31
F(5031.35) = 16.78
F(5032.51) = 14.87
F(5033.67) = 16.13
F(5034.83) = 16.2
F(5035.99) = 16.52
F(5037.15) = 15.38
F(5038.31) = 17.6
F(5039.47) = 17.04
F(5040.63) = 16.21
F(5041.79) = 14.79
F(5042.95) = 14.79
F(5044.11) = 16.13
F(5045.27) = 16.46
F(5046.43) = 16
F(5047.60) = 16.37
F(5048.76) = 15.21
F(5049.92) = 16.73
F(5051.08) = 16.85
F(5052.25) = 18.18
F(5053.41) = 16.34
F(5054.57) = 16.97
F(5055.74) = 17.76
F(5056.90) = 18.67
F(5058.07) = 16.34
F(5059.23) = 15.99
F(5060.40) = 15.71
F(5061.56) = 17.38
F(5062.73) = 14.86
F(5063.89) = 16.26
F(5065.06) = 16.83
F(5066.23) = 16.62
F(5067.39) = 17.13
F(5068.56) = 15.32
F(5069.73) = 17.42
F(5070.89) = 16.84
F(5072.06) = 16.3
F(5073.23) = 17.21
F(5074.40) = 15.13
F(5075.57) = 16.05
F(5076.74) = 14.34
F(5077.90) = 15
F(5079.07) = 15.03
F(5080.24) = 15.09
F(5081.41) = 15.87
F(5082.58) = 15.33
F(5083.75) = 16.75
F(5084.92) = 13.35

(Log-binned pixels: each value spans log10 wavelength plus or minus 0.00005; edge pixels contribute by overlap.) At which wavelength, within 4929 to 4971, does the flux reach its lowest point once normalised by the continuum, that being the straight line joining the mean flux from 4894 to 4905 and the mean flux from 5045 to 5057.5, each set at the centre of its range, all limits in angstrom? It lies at 4966.89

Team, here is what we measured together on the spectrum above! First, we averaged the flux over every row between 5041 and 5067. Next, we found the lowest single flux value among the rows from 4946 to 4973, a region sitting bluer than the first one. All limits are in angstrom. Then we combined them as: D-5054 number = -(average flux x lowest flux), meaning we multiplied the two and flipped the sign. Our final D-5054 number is -263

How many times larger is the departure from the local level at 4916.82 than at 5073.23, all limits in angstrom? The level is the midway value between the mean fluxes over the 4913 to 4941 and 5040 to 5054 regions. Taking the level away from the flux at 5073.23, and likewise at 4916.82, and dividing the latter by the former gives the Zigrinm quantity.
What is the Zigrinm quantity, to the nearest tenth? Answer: 1.4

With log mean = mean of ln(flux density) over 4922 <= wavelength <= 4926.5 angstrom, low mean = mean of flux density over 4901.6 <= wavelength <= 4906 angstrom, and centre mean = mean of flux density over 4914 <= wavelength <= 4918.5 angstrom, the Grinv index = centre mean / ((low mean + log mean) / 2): 1.60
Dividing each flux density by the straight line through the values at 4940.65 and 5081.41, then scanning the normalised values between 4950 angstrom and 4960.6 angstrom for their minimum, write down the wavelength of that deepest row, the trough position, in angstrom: 4960.03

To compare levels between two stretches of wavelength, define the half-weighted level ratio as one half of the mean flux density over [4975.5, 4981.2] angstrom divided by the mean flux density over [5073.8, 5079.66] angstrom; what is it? 0.55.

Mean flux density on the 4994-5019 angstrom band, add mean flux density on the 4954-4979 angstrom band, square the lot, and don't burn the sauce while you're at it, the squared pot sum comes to 1221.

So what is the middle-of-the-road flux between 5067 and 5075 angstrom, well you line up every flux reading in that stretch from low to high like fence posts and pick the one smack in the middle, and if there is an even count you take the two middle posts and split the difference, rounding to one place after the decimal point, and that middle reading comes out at 16.8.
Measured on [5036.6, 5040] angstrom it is 17.0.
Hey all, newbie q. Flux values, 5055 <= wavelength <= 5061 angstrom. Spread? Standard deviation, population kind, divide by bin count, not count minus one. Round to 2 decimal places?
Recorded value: 1.13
